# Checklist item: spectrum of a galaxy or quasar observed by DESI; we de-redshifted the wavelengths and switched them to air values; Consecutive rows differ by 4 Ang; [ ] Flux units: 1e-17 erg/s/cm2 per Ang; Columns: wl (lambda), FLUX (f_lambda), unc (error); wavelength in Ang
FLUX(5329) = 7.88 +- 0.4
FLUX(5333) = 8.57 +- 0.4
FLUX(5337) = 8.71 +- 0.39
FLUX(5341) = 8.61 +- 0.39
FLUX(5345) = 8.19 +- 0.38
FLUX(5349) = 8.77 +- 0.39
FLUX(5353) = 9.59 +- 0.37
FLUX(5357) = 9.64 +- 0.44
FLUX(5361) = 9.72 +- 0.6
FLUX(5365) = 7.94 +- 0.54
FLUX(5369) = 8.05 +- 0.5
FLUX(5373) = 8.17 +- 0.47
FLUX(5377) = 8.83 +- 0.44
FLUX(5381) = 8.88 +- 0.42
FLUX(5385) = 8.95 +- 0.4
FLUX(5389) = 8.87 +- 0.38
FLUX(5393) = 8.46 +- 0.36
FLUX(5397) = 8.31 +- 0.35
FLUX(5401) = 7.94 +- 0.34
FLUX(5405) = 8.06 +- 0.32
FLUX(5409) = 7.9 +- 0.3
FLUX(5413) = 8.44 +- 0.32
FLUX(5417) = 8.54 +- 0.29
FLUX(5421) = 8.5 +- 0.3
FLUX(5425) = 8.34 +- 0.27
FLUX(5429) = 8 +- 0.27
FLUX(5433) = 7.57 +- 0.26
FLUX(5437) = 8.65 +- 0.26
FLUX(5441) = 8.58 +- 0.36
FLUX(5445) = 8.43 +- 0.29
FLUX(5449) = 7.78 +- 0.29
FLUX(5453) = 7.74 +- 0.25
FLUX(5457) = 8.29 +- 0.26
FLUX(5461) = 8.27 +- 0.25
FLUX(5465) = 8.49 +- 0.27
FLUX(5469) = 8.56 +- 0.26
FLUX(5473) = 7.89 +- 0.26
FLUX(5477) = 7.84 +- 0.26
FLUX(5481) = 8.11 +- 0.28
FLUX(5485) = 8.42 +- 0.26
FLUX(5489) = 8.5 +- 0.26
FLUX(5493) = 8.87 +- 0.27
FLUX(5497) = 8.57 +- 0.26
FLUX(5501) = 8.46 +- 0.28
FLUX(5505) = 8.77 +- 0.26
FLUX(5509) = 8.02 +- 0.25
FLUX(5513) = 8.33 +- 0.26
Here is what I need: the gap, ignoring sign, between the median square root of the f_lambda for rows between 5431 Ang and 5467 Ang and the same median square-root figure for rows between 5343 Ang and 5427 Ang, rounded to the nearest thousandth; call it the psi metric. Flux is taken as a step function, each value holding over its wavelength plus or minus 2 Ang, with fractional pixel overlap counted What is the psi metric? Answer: 0.029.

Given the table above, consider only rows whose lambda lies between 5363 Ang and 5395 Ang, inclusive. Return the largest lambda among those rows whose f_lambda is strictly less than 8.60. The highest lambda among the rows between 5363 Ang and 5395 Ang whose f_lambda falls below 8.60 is 5393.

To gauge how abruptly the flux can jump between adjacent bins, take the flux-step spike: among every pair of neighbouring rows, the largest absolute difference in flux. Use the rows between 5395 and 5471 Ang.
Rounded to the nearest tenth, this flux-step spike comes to 1.1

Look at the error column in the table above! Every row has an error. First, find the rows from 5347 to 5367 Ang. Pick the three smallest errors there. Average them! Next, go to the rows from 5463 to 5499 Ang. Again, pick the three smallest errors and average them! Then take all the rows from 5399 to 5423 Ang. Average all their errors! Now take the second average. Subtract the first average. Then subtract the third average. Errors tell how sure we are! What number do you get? -0.45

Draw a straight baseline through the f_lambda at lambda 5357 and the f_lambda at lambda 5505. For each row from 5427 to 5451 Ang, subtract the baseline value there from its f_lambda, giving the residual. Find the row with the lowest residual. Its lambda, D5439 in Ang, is 5433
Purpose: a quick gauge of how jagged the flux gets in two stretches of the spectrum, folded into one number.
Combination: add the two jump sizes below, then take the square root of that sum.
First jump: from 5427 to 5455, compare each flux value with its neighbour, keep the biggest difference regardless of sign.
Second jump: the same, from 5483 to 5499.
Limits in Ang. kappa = 1.2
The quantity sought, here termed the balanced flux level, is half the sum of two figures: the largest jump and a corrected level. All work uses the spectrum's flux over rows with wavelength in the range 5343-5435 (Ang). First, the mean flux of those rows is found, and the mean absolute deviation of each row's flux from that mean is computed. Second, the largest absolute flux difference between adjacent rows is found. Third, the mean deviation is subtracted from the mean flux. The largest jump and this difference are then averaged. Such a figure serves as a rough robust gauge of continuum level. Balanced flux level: 4.9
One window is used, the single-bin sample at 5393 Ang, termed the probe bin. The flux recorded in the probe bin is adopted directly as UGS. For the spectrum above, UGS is 8.46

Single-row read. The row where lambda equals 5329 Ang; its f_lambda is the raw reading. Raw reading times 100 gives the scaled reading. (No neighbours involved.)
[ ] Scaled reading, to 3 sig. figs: 788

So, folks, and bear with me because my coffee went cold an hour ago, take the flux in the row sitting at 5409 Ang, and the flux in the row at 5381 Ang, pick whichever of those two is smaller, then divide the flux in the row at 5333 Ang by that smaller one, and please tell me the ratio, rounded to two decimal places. 1.08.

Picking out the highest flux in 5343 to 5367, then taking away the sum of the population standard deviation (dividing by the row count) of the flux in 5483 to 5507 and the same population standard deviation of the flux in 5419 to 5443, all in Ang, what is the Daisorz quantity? 9.18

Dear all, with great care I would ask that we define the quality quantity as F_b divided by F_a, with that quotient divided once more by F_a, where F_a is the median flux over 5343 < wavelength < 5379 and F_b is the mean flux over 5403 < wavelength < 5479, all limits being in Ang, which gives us 0.107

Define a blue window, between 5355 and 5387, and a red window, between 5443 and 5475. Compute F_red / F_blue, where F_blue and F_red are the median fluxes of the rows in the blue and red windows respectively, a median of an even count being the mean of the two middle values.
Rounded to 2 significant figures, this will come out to 0.94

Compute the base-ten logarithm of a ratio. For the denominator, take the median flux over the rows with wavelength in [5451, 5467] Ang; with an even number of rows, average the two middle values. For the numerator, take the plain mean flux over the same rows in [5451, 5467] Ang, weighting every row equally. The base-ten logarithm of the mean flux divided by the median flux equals -0.0043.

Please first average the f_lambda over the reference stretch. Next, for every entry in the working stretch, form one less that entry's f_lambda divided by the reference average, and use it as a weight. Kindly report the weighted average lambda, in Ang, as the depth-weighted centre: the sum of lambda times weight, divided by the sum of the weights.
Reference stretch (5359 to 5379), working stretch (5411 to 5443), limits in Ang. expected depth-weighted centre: 5428.9 Ang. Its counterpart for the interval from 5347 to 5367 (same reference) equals 5354.9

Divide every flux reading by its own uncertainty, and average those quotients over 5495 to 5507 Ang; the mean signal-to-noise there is 32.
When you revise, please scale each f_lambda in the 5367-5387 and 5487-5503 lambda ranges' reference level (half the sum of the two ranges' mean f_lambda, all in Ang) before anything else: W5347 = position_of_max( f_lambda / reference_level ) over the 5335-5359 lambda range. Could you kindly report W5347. 5357 Ang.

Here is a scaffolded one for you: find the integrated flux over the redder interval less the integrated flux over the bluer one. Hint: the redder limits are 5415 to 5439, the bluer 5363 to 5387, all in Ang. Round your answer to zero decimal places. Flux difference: -5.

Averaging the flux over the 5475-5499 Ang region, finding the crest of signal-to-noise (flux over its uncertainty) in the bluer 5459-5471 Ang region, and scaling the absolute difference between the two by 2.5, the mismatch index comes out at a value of 61.7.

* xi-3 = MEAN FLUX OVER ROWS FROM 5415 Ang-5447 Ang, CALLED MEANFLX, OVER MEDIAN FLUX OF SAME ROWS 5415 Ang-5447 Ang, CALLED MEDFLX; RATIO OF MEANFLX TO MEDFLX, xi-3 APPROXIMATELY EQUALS 0.98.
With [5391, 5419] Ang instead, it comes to 0.99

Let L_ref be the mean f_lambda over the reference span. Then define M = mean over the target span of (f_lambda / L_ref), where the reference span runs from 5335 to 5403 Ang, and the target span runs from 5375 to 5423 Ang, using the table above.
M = 0.98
